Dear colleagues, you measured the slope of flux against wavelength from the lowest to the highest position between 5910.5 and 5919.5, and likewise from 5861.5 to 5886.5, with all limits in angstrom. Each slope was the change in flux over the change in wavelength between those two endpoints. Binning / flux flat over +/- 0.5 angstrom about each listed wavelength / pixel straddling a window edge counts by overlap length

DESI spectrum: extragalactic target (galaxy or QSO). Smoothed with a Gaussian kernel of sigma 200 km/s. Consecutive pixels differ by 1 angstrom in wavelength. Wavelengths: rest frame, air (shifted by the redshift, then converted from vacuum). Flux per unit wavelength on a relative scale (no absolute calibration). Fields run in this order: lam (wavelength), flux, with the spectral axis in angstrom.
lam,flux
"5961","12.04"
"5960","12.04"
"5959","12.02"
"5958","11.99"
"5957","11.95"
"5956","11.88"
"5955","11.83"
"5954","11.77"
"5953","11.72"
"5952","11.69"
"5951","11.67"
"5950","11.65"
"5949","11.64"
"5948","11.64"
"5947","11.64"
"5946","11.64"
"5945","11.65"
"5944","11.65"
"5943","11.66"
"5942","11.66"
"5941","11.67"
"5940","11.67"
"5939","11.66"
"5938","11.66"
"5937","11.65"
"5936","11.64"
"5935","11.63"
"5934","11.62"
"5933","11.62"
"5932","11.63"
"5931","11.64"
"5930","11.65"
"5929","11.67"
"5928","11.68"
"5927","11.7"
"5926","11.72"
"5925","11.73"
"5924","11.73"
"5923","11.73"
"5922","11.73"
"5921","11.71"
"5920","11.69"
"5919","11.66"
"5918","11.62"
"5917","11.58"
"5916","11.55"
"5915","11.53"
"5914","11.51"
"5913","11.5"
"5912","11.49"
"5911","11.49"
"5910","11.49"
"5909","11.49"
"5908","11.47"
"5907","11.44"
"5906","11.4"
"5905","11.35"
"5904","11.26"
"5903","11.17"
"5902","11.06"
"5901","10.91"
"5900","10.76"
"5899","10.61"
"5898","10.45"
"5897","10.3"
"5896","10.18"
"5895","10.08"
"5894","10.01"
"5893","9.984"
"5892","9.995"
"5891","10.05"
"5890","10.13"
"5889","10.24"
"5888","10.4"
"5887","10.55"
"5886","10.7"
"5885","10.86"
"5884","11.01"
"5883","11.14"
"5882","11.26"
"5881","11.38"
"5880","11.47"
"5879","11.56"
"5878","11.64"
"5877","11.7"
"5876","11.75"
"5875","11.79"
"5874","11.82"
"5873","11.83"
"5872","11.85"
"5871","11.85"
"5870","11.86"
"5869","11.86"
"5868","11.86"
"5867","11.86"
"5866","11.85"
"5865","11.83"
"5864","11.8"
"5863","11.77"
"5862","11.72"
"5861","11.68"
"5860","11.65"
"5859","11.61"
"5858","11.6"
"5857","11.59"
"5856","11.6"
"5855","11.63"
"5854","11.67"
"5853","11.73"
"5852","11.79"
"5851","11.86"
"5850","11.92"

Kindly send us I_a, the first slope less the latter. 0.06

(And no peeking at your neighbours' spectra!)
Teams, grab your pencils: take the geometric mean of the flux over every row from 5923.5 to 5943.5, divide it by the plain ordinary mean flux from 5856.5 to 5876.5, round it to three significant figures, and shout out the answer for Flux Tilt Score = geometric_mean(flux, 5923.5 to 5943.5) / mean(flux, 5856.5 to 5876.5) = 0.991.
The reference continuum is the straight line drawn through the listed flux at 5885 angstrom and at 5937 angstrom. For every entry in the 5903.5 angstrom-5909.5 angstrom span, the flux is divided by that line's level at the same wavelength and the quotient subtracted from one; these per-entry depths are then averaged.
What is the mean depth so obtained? -0.019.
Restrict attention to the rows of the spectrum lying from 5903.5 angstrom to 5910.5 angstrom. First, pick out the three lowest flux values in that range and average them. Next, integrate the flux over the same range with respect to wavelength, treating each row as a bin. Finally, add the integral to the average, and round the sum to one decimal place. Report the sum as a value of 91.2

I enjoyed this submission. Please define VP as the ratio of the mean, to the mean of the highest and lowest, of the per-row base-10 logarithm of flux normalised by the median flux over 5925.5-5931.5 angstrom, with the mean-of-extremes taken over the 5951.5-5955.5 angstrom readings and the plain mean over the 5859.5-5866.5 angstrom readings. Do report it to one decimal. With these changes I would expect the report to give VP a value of 1.0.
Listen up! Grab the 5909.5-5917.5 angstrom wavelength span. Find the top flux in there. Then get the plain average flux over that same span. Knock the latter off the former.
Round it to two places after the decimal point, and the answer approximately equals 0.06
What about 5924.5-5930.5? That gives 0.04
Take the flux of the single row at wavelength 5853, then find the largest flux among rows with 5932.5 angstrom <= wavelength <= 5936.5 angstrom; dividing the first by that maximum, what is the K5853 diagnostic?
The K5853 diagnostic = 1.01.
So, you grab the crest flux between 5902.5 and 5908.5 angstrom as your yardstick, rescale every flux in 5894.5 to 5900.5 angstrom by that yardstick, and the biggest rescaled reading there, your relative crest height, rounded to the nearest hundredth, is 0.94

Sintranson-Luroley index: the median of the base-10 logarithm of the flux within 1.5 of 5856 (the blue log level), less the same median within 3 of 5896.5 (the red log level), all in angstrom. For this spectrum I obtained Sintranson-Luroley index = 0.054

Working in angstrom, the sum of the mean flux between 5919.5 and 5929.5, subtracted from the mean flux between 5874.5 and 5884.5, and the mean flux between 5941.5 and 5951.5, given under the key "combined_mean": 11.4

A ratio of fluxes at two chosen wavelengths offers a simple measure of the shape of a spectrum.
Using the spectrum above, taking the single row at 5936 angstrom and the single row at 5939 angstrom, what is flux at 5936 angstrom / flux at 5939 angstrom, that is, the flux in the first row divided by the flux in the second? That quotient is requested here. 0.998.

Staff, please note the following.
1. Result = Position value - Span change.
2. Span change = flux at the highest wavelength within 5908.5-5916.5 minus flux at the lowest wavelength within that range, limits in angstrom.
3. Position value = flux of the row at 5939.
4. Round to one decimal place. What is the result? 11.6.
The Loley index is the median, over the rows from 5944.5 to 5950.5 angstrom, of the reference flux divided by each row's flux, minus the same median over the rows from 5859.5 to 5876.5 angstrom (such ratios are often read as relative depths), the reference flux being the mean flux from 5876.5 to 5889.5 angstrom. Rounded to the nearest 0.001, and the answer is 0.015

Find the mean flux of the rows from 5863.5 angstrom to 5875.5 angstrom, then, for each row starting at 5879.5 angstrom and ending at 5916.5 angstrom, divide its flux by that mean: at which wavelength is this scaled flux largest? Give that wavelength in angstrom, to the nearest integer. 5916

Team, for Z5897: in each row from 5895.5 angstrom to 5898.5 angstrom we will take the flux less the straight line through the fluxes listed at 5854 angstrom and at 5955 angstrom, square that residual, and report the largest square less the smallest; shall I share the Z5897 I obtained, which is 0.76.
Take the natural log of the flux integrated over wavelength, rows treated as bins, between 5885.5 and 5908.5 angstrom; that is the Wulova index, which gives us 5.50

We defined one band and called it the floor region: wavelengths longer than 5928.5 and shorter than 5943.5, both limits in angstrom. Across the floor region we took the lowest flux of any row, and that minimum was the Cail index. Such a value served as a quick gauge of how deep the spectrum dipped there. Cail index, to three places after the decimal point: 11.620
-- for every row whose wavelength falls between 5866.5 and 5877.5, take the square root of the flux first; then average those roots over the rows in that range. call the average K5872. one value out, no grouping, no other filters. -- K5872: 3.438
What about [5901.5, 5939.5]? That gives 3.401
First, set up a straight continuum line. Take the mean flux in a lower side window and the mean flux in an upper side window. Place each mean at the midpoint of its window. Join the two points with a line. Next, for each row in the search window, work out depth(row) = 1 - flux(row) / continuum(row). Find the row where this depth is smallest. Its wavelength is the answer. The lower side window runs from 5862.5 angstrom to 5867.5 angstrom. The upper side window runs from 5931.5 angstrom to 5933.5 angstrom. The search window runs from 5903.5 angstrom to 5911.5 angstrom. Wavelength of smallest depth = 5911 angstrom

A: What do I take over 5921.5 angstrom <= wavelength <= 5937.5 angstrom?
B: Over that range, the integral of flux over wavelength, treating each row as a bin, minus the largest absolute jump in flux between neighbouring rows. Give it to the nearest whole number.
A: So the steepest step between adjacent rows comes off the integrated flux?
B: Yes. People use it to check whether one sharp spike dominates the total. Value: 187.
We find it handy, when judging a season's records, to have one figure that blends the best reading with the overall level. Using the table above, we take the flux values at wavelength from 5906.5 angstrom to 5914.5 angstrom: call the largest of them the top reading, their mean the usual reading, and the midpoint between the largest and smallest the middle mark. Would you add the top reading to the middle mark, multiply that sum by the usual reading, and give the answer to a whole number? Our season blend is 264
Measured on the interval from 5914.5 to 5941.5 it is 272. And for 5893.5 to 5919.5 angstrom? 250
